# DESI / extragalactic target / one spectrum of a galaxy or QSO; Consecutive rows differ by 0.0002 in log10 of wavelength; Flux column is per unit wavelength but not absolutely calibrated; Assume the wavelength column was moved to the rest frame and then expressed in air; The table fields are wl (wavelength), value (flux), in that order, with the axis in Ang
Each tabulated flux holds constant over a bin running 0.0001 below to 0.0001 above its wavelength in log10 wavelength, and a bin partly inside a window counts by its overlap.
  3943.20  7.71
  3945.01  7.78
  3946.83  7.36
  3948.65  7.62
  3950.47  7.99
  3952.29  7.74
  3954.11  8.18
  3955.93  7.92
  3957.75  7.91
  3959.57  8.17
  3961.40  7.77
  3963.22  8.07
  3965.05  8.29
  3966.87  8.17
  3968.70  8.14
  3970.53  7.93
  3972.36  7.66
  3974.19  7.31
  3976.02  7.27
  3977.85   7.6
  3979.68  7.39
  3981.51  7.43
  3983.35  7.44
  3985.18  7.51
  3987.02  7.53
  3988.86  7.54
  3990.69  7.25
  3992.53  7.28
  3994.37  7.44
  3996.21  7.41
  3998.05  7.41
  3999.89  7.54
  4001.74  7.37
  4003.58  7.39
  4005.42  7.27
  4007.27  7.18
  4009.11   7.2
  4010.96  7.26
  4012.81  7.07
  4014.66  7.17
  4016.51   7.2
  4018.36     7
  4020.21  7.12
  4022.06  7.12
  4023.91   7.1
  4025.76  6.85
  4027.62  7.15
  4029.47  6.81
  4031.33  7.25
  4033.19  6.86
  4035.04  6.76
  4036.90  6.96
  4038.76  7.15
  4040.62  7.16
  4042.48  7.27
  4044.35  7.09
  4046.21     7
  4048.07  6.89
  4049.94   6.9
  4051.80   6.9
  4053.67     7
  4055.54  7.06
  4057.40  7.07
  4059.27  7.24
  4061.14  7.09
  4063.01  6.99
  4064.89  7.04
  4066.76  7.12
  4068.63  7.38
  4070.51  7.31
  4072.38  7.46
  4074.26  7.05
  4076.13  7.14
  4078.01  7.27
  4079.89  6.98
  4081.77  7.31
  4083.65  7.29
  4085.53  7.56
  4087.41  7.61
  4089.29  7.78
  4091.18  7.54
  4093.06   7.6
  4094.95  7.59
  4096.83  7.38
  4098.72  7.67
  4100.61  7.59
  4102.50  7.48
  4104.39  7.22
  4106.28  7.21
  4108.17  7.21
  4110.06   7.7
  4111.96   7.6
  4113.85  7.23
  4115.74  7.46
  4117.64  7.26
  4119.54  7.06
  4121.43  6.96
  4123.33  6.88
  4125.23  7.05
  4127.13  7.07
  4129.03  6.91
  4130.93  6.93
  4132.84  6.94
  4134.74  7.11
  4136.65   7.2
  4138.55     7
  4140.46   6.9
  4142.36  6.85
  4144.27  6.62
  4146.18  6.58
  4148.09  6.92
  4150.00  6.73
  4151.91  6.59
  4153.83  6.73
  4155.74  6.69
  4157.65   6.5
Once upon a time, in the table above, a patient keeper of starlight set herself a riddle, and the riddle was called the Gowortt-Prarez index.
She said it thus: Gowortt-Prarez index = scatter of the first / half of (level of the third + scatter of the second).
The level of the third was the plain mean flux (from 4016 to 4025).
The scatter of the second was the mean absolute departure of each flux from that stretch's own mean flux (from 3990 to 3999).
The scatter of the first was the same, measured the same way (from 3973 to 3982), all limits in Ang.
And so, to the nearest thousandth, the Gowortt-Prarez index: 0.026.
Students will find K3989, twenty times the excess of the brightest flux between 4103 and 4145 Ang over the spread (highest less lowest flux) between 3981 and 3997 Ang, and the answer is 148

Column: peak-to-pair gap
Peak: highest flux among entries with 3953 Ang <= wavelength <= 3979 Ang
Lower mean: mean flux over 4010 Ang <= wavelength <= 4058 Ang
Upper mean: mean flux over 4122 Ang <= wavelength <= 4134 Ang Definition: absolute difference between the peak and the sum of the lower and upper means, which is 5.7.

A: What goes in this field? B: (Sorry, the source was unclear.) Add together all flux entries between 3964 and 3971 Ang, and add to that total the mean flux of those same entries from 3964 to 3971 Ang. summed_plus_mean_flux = 41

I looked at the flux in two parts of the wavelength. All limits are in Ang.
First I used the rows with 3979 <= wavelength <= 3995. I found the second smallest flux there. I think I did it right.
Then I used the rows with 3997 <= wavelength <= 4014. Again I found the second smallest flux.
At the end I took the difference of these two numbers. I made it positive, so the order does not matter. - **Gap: 0.10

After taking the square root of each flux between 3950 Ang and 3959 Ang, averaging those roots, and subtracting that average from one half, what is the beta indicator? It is -2.32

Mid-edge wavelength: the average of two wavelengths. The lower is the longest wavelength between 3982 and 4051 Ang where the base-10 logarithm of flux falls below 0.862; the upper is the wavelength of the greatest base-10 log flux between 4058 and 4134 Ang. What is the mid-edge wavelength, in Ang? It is 4069.6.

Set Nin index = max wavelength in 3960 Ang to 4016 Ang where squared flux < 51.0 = 4012.81 Ang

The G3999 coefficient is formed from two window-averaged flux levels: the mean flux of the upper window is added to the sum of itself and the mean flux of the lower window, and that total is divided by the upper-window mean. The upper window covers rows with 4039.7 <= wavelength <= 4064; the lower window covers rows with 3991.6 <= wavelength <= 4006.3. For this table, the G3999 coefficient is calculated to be 3.05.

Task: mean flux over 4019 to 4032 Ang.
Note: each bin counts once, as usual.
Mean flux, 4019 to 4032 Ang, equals 7.1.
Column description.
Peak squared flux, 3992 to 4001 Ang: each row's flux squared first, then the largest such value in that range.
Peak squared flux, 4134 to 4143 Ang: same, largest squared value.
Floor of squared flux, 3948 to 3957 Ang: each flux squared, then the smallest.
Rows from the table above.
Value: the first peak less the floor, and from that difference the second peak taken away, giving -53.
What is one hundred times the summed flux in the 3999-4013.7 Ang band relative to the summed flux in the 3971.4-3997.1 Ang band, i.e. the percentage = 56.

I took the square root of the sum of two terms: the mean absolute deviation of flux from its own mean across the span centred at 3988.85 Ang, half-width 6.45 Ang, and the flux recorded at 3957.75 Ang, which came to 2.83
